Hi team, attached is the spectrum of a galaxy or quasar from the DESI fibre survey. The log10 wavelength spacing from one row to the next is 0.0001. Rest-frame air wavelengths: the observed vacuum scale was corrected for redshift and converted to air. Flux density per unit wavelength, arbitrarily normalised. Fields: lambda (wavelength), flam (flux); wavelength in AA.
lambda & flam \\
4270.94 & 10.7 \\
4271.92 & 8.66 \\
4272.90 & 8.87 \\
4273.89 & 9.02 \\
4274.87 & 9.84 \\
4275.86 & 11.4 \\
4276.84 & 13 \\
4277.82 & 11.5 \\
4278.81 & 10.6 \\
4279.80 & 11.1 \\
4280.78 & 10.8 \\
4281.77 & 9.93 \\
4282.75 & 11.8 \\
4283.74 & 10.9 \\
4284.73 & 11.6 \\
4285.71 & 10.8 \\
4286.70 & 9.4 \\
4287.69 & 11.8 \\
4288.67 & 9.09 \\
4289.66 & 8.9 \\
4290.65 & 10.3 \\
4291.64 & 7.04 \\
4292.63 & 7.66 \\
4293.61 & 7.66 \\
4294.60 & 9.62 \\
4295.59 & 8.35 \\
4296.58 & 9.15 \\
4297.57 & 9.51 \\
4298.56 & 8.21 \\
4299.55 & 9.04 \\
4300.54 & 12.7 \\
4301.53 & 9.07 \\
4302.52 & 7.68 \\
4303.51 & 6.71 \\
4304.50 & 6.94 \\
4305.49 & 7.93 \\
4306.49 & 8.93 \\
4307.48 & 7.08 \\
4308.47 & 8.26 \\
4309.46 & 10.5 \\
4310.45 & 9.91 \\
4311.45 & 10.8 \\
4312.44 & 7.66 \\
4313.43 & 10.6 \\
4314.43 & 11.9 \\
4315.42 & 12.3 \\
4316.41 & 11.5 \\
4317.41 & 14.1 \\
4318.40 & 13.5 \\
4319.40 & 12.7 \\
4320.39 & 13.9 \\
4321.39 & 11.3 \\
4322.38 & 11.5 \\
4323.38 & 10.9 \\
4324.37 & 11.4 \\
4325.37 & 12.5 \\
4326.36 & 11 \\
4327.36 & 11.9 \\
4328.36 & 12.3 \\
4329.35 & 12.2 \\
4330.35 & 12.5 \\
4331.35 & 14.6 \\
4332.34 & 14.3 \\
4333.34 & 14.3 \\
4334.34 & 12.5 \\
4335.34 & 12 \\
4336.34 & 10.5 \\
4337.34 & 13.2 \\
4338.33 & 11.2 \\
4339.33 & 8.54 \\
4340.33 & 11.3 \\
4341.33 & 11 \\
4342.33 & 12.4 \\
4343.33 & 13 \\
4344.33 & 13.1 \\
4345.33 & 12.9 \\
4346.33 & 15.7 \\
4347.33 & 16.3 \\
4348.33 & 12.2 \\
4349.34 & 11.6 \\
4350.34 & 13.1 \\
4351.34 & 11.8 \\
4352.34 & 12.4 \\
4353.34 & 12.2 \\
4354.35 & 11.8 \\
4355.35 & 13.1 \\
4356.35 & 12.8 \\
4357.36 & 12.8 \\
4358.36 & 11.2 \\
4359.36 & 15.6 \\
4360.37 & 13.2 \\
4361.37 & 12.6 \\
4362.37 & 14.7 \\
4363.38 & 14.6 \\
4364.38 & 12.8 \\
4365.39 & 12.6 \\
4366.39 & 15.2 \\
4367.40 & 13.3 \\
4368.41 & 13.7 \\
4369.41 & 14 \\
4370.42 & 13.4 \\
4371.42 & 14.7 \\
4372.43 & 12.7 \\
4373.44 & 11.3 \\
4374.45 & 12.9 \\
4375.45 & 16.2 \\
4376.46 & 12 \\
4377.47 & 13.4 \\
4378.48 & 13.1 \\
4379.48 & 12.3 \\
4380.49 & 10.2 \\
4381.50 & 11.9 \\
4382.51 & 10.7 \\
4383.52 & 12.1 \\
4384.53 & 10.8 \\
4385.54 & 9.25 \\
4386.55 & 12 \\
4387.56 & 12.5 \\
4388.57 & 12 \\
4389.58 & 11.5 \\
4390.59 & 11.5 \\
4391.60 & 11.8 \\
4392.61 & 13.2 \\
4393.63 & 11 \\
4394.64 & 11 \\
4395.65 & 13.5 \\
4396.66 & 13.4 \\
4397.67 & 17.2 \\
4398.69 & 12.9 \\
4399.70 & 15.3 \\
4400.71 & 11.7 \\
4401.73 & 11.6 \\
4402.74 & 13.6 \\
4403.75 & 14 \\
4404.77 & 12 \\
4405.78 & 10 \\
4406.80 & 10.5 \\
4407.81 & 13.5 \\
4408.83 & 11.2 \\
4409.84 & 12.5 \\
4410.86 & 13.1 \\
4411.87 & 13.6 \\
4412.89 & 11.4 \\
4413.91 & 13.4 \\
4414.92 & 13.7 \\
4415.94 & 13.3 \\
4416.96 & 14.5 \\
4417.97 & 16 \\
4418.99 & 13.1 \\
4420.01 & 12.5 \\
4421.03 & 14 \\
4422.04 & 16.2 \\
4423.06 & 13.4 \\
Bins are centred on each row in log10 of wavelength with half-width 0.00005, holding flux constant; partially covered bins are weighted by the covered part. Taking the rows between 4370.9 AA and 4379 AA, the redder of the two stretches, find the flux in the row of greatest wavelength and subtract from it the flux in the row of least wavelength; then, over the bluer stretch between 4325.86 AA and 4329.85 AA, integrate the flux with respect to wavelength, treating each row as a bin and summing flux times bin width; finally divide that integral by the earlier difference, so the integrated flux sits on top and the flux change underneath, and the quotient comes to -30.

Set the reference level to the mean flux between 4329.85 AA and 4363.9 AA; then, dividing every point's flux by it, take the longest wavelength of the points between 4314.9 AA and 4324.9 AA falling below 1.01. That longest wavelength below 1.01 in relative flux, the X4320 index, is 4324.37 AA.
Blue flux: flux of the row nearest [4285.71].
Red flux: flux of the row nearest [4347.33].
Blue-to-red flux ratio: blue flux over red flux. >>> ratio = 0.66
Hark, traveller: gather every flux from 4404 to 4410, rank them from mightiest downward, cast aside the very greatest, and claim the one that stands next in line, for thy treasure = 12.5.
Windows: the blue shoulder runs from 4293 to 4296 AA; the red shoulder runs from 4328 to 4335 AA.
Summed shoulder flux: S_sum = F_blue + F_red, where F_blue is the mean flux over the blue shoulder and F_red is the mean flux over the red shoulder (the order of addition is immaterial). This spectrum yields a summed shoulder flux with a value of 21.8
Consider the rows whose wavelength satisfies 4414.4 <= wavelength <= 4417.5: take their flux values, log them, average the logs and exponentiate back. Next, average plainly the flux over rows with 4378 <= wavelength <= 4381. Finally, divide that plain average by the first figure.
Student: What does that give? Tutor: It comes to 0.86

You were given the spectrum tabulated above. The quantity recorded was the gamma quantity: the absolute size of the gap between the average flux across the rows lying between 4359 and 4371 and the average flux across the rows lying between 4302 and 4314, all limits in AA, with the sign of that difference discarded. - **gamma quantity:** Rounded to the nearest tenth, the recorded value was 5.2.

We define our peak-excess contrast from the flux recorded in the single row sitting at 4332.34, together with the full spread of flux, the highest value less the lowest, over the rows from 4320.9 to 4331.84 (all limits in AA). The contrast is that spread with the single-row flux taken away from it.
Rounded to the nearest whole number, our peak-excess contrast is -11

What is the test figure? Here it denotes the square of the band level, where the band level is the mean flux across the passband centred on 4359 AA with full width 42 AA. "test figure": 168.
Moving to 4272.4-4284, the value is 115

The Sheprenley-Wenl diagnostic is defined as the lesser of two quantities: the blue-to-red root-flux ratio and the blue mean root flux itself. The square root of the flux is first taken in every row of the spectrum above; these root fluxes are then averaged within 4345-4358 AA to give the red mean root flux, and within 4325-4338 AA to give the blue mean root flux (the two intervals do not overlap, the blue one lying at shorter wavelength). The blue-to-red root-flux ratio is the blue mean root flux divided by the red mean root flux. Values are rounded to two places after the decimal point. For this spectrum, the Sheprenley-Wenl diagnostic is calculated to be 0.99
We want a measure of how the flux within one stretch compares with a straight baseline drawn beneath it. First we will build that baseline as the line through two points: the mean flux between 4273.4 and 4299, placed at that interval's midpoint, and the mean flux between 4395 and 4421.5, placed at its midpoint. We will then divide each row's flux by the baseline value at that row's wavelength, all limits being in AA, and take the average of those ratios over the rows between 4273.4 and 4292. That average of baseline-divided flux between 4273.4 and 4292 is 1.06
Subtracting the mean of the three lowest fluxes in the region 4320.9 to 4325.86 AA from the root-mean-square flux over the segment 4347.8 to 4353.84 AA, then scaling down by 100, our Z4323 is 0.010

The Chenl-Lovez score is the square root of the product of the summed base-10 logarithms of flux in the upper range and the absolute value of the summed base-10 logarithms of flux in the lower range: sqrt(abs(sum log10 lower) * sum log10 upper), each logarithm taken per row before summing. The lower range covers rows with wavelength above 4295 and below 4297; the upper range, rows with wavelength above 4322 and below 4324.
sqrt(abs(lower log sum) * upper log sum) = 1.99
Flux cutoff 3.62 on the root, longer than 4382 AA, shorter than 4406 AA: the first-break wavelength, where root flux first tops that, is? 4392.61 AA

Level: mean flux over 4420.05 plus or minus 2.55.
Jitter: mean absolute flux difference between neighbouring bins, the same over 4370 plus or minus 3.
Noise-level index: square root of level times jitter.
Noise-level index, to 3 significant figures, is 3.63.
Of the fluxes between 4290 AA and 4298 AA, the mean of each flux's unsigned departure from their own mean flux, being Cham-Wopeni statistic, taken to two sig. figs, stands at 0.98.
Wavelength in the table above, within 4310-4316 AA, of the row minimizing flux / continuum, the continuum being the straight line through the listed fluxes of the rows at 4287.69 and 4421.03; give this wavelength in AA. 4312.44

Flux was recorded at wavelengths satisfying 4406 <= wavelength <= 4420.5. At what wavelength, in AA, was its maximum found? 4417.97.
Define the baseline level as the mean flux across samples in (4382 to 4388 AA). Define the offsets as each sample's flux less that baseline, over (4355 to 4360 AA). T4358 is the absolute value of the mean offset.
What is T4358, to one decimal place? 1.9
